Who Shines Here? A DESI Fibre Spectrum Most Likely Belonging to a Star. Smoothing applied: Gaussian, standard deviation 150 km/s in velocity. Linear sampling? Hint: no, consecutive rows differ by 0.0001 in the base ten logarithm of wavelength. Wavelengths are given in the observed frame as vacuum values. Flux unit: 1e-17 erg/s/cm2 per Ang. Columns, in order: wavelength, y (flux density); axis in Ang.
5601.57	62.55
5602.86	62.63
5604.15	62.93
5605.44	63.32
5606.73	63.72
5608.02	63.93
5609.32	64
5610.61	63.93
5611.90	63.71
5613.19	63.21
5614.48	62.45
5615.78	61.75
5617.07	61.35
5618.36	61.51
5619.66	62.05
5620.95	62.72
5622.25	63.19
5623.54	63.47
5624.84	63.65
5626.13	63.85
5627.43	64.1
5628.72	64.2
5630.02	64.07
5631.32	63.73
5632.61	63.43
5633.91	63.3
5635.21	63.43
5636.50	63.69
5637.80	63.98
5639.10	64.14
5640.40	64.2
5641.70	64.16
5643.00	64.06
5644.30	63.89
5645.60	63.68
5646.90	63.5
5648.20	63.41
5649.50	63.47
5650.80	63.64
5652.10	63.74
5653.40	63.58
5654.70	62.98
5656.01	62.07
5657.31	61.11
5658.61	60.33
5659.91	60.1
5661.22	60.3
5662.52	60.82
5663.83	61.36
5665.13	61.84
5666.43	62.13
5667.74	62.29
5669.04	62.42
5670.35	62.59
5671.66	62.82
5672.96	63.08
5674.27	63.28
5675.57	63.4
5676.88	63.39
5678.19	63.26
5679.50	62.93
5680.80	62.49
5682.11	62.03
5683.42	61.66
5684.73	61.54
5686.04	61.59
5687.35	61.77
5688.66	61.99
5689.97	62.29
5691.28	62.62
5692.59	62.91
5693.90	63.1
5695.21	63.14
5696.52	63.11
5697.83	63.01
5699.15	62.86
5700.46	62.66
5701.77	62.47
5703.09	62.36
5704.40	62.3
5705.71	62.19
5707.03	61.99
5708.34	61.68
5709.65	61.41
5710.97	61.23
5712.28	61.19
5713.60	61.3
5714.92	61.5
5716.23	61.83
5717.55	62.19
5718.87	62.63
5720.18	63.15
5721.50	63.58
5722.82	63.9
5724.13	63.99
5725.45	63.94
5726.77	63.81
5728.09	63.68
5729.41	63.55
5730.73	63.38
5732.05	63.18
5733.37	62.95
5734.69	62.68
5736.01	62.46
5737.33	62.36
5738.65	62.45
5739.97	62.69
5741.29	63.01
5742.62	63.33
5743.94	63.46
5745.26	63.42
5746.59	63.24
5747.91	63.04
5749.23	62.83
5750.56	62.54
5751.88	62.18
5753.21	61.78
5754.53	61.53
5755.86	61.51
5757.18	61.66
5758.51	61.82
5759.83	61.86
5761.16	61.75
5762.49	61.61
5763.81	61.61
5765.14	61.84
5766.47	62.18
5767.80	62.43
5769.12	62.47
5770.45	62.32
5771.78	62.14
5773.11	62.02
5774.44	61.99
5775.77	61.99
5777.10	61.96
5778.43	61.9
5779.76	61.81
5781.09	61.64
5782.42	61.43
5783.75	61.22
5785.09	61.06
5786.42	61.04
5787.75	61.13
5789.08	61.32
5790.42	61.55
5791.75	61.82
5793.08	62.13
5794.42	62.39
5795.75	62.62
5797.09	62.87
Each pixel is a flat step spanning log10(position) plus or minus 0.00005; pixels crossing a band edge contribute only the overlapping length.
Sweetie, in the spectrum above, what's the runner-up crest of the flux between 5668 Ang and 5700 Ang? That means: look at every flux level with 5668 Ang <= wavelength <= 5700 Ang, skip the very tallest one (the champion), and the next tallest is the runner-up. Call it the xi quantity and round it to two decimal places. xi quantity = 63.39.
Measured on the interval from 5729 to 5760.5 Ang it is 63.46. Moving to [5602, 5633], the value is 64.10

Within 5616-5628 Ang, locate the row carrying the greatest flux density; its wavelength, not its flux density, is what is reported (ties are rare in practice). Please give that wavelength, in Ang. 5627.43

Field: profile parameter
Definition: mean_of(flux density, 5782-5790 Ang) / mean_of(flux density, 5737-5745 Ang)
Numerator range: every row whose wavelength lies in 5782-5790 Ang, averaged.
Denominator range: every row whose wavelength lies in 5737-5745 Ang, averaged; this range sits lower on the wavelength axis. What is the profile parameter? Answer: 0.97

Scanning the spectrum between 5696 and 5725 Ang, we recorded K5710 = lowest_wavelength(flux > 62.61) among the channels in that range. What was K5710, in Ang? 5696.52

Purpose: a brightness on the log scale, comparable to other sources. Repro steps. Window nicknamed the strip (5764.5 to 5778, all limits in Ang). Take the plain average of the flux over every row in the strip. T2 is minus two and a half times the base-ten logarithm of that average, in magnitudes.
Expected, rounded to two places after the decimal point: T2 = -4.48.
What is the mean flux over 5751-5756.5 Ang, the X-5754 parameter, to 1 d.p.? 61.8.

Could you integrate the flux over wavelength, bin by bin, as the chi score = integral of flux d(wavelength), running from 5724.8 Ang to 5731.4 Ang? 420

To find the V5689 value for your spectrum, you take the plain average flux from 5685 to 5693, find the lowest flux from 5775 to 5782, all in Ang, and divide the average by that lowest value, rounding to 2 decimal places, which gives 1.01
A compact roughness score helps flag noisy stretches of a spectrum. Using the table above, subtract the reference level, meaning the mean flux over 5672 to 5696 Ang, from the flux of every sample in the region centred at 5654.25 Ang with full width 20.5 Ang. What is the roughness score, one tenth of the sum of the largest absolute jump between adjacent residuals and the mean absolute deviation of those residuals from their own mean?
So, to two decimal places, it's 0.23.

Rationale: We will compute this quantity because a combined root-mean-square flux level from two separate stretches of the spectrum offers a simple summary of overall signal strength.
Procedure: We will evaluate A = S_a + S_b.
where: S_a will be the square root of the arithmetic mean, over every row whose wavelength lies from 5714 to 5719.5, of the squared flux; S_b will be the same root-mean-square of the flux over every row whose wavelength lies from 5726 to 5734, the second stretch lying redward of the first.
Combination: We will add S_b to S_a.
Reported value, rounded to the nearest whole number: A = 125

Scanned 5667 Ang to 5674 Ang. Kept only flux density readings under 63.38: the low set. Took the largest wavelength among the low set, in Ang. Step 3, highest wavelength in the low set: 5672.96 Ang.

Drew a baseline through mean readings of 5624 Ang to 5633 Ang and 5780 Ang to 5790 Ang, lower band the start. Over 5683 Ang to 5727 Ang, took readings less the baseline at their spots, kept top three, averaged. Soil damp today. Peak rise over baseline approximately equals 1.7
